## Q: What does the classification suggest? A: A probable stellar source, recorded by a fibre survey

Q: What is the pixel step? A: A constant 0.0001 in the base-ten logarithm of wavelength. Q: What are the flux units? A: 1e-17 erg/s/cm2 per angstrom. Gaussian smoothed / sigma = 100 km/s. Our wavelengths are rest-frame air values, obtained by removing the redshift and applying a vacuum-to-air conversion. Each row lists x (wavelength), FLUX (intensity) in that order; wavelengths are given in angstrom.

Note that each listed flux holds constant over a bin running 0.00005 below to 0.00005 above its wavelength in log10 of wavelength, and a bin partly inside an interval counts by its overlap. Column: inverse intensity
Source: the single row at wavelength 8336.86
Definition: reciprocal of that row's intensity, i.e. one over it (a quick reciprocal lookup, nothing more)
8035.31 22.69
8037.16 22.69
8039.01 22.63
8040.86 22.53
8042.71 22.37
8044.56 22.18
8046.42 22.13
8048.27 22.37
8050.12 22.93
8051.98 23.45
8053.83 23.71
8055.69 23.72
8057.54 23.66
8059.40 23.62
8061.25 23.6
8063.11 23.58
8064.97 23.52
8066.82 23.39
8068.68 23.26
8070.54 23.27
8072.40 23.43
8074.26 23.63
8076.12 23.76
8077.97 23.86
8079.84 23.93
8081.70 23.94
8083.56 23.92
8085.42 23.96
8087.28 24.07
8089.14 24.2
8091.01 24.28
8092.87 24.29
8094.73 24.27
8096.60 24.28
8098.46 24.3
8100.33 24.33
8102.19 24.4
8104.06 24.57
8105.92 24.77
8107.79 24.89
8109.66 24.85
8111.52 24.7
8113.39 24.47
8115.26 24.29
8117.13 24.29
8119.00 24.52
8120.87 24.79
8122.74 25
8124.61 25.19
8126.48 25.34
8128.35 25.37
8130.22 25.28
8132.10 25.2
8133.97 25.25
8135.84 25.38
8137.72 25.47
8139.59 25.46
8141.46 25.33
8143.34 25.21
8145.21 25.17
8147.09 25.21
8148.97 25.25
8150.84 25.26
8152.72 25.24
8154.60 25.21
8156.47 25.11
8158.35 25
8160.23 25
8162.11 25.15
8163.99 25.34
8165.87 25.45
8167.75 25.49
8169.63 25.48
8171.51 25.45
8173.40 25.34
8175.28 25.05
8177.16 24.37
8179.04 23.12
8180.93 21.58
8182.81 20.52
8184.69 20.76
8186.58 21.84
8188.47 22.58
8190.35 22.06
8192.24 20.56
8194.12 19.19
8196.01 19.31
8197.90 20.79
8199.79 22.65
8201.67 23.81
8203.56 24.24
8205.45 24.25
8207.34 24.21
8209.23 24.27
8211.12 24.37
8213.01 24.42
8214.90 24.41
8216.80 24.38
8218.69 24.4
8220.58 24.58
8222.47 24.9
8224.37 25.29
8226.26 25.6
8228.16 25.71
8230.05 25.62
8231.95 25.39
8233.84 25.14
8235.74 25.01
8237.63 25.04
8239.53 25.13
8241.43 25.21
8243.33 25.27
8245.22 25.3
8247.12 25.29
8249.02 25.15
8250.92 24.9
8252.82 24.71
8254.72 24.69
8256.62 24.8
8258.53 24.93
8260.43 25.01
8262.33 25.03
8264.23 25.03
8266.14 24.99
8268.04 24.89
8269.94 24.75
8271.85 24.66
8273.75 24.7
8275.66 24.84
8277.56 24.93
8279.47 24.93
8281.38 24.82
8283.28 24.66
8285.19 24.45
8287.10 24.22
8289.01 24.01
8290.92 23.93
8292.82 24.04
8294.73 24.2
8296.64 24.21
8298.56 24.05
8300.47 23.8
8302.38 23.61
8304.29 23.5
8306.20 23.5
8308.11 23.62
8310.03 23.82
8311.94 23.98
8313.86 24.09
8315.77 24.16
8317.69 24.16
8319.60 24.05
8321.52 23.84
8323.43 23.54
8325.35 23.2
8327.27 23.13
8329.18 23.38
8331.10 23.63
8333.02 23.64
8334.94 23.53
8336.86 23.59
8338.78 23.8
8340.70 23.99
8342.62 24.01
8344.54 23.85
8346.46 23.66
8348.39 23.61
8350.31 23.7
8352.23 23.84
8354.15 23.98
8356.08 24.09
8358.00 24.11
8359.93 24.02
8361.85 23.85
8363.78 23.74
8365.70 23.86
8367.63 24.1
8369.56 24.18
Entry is 0.0424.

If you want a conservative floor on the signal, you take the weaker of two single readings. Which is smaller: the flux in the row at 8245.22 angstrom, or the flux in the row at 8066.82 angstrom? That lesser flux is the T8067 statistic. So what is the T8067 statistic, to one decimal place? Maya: 23.4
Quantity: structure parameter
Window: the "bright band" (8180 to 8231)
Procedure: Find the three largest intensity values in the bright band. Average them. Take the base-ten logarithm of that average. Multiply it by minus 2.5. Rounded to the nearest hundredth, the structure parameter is -3.52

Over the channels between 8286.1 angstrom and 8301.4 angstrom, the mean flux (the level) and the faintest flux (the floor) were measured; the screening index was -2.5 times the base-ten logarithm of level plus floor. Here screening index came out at -4.20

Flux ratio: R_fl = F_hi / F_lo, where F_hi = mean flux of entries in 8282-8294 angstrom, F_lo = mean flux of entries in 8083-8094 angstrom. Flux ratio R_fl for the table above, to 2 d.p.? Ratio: 1.00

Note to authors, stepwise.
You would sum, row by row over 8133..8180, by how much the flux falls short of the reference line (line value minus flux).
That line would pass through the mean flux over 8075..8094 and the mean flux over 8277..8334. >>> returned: -29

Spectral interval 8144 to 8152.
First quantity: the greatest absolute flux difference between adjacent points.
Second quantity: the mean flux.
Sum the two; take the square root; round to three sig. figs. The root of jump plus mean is 5.03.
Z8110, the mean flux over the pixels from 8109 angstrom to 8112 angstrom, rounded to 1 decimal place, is 24.8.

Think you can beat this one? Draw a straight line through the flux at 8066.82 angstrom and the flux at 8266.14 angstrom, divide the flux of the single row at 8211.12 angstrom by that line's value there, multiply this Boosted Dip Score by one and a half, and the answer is 1.49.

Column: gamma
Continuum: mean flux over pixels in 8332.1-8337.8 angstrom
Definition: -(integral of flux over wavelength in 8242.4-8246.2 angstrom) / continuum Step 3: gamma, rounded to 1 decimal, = -4.1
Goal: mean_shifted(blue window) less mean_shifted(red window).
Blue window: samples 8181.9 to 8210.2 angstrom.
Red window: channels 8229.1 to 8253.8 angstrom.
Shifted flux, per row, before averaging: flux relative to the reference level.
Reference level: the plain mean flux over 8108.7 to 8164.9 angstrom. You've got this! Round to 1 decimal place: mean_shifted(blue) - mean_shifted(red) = -3.1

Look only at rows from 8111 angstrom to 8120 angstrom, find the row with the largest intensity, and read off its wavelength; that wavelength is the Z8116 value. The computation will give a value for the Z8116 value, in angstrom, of 8111.52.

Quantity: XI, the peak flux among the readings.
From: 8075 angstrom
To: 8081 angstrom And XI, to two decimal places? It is 23.93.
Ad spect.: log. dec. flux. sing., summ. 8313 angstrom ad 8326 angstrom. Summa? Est 9.64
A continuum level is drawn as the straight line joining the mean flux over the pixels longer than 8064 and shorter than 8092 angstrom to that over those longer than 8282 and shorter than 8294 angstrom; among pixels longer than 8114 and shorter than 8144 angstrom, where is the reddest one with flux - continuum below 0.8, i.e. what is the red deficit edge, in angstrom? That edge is 8119.00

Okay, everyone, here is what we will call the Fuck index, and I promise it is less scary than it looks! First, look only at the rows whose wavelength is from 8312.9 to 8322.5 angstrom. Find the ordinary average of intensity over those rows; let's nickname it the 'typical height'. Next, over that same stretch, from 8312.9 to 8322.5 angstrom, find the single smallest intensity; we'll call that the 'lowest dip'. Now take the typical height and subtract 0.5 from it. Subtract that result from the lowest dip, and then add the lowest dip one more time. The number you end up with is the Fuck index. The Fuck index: 24.1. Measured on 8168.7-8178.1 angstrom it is 24.1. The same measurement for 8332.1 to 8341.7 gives 23.9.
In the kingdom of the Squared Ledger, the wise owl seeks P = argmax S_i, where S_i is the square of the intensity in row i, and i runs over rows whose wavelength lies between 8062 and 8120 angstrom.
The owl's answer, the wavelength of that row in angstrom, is 8107.79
